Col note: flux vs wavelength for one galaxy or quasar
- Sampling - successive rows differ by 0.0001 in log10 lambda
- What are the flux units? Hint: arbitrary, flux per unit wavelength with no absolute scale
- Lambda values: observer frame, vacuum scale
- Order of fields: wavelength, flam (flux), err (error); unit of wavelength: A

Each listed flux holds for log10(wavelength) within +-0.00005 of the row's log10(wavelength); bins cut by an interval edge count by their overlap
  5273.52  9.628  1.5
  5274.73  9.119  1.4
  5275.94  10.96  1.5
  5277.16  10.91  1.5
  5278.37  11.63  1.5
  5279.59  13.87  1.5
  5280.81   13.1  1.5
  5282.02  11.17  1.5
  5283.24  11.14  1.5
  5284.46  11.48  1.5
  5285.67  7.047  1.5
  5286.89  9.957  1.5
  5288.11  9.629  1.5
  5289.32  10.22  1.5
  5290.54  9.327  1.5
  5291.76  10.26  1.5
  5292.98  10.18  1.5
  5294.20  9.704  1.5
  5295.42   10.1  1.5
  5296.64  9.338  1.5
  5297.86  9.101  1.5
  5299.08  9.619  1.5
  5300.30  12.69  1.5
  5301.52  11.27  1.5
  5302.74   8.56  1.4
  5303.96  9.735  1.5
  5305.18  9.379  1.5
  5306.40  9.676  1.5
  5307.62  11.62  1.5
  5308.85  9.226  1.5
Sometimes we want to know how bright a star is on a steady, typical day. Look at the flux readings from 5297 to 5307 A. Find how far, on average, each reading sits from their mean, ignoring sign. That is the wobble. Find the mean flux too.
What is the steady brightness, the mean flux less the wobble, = 9.0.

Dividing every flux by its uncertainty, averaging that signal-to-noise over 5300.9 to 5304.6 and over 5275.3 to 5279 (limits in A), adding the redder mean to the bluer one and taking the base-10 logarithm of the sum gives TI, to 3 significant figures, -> 1.15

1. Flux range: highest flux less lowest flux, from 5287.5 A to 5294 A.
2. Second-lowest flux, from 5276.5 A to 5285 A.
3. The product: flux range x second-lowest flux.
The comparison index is 10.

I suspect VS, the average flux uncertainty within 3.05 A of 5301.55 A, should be 1.48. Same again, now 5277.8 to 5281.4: 1.50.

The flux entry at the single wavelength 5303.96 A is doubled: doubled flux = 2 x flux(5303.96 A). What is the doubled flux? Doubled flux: 19.5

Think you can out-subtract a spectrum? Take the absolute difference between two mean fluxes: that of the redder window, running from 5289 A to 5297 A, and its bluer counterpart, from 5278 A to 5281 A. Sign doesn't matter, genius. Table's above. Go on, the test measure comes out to 3.0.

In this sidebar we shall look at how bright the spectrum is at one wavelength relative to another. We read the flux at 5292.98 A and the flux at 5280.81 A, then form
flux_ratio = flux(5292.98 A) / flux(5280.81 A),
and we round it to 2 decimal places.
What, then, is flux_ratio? 0.78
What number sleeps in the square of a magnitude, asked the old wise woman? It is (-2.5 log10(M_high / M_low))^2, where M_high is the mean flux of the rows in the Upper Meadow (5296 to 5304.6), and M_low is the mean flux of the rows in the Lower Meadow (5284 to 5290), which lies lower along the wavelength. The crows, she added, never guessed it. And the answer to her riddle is 0.002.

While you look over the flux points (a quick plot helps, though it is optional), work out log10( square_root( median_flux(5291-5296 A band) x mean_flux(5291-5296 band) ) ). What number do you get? 1.004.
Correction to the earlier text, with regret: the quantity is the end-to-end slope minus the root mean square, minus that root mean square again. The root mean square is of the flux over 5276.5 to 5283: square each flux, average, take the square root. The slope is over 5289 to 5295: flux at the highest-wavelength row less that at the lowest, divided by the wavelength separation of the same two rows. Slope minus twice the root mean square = -24.5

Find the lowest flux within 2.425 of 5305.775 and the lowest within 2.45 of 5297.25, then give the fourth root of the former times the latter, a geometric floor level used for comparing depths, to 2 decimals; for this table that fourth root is 3.04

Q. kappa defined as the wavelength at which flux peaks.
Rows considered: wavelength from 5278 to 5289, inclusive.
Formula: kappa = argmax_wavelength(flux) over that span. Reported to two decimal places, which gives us 5279.59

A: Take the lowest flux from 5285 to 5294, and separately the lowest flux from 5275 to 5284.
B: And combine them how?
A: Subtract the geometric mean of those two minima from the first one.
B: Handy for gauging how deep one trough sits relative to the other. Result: -1.7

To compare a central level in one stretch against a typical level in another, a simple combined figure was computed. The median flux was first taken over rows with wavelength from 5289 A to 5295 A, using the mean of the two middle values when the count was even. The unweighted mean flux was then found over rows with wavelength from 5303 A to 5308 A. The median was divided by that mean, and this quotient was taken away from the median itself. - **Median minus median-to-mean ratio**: 9.2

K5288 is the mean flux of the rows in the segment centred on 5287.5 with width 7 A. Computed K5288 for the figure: 9.6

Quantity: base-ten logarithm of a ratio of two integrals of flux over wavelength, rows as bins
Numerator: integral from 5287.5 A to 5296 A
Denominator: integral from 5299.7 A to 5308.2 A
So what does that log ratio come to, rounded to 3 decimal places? -0.022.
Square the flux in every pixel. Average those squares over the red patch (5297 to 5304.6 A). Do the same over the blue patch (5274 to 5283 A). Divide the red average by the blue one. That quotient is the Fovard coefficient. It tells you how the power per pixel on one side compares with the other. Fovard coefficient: 0.78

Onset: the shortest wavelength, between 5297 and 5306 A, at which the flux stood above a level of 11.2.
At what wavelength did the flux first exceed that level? 5300.30 A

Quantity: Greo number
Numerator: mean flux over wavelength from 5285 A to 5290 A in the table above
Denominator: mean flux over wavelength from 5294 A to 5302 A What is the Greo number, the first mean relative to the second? 0.90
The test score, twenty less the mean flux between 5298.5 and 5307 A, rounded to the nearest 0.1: 9.9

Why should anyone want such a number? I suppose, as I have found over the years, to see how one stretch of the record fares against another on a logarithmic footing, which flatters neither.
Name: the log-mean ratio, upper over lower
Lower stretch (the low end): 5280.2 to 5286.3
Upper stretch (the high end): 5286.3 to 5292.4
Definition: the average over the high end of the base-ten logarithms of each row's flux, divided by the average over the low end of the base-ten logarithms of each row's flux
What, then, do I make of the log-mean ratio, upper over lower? 0.97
